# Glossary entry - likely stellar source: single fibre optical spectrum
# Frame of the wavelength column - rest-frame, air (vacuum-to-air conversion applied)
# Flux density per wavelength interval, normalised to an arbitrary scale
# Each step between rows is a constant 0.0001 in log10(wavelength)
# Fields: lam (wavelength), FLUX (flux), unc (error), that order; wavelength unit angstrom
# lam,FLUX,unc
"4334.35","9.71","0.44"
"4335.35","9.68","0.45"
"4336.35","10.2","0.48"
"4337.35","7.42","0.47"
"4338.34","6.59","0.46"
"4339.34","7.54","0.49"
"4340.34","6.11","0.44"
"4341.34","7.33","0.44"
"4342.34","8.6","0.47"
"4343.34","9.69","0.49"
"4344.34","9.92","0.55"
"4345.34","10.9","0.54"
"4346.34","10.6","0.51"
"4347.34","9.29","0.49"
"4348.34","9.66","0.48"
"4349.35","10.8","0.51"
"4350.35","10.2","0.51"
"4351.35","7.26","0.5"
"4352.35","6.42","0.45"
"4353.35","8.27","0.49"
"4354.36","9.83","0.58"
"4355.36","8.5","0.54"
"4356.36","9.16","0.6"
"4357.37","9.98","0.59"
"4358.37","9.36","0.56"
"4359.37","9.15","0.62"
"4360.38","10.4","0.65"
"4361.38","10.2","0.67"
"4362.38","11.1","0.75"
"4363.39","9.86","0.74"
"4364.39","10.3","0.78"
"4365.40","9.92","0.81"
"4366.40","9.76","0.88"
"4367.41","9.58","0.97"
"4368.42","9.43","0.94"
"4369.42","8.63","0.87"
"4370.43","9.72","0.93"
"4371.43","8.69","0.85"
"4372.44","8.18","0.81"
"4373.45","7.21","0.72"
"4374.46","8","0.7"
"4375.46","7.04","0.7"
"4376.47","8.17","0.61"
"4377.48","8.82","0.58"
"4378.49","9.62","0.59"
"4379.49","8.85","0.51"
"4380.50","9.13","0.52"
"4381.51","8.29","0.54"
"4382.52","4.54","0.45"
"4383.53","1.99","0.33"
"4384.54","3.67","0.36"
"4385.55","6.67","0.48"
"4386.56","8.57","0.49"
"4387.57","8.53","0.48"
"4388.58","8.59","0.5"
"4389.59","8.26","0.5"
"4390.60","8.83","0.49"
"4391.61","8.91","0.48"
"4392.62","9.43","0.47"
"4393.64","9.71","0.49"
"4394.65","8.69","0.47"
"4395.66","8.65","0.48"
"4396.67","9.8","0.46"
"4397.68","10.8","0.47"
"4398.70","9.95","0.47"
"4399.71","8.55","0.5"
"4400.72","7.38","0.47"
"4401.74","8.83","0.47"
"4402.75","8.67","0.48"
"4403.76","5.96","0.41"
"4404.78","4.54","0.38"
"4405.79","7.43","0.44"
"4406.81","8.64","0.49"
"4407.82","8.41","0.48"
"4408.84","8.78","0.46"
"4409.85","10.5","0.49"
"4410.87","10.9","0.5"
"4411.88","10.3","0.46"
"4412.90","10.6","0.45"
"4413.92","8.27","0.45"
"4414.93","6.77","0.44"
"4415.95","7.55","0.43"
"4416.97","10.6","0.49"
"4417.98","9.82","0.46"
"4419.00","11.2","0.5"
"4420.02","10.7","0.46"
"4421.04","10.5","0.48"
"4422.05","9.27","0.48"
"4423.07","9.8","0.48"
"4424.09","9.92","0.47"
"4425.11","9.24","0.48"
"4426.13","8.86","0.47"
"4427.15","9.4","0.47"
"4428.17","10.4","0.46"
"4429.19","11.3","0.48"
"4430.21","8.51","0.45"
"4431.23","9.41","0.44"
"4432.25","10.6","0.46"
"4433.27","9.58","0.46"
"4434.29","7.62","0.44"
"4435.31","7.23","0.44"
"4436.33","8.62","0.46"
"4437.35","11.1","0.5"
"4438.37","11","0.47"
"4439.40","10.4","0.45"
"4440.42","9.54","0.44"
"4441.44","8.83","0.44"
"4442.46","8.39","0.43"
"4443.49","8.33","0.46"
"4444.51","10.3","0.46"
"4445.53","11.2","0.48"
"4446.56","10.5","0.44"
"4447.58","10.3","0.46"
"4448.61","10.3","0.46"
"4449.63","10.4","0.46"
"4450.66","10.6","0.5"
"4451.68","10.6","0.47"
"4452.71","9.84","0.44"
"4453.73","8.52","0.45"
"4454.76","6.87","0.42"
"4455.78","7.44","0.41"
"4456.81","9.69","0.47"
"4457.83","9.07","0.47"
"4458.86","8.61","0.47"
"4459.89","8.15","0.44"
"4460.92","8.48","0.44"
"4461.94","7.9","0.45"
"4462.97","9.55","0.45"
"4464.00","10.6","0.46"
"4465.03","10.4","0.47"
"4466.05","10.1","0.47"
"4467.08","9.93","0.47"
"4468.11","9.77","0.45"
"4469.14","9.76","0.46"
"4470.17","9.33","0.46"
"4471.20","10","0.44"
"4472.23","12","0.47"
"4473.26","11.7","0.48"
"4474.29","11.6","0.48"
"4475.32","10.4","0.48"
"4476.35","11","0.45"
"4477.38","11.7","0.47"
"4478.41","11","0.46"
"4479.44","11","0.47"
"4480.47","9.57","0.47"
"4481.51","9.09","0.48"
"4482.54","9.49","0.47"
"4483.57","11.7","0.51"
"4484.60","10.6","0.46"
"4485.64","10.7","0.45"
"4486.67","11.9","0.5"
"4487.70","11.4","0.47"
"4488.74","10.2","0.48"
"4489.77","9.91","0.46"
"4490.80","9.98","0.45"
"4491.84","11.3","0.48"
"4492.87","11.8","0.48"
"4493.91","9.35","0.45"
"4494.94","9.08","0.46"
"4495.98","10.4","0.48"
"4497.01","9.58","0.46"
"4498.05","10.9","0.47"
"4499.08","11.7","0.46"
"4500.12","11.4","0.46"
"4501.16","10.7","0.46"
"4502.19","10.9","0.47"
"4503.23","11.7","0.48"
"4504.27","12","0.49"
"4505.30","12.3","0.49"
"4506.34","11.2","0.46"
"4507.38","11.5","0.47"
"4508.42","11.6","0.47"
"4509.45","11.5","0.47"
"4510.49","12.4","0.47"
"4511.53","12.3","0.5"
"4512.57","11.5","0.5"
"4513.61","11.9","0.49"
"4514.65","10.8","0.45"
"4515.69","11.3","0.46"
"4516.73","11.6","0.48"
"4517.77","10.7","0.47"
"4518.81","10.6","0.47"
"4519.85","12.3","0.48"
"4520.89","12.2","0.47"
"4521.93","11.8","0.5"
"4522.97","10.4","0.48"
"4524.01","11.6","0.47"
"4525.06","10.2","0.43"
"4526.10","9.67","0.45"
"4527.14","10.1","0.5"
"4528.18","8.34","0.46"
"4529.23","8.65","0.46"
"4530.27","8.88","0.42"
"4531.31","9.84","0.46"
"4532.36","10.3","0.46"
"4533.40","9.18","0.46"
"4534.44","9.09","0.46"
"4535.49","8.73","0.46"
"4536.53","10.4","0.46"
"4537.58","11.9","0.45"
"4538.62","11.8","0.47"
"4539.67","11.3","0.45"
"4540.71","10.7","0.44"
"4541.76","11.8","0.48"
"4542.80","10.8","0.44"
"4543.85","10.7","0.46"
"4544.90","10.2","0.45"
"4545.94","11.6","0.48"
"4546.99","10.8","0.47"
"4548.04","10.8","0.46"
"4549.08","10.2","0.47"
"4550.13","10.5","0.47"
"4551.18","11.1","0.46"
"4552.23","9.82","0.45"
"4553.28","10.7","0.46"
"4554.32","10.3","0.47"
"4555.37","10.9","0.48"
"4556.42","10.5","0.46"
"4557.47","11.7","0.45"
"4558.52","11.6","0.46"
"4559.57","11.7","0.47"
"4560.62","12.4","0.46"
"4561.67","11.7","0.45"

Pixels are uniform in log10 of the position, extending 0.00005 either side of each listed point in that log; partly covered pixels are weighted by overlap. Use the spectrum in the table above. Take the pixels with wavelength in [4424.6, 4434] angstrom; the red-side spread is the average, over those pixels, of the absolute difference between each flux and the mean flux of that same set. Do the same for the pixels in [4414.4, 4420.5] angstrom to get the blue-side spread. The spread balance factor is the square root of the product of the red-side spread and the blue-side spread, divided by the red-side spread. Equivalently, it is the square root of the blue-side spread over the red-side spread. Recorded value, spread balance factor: 1.46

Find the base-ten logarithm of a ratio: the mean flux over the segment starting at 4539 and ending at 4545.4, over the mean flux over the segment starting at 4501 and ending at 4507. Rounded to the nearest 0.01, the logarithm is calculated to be -0.02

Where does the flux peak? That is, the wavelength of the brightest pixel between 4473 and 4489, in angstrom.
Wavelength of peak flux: 4486.67 angstrom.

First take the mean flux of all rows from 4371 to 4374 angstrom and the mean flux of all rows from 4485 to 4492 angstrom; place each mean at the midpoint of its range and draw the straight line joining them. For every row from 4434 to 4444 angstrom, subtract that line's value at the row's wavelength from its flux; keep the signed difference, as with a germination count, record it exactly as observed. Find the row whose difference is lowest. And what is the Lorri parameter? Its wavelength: 4435.31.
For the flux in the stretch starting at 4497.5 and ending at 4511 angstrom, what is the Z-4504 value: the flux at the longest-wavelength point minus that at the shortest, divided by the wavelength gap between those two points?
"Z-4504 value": 0.12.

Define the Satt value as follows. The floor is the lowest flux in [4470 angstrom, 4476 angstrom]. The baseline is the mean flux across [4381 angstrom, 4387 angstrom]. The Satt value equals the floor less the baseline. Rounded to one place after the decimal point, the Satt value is 3.7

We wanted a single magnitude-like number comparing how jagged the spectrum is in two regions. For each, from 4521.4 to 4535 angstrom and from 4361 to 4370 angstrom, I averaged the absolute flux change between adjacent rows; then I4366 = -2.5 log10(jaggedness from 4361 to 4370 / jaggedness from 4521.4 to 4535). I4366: 0.5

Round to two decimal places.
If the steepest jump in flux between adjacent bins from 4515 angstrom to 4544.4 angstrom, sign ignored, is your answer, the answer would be 1.76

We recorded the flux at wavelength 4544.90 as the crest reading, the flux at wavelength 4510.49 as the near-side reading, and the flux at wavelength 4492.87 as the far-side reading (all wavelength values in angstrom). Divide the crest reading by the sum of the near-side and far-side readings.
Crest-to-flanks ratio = 0.42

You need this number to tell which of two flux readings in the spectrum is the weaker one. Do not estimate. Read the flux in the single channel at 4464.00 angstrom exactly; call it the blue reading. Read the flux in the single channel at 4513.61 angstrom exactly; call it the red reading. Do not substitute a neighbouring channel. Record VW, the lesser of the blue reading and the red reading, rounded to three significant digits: 10.6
